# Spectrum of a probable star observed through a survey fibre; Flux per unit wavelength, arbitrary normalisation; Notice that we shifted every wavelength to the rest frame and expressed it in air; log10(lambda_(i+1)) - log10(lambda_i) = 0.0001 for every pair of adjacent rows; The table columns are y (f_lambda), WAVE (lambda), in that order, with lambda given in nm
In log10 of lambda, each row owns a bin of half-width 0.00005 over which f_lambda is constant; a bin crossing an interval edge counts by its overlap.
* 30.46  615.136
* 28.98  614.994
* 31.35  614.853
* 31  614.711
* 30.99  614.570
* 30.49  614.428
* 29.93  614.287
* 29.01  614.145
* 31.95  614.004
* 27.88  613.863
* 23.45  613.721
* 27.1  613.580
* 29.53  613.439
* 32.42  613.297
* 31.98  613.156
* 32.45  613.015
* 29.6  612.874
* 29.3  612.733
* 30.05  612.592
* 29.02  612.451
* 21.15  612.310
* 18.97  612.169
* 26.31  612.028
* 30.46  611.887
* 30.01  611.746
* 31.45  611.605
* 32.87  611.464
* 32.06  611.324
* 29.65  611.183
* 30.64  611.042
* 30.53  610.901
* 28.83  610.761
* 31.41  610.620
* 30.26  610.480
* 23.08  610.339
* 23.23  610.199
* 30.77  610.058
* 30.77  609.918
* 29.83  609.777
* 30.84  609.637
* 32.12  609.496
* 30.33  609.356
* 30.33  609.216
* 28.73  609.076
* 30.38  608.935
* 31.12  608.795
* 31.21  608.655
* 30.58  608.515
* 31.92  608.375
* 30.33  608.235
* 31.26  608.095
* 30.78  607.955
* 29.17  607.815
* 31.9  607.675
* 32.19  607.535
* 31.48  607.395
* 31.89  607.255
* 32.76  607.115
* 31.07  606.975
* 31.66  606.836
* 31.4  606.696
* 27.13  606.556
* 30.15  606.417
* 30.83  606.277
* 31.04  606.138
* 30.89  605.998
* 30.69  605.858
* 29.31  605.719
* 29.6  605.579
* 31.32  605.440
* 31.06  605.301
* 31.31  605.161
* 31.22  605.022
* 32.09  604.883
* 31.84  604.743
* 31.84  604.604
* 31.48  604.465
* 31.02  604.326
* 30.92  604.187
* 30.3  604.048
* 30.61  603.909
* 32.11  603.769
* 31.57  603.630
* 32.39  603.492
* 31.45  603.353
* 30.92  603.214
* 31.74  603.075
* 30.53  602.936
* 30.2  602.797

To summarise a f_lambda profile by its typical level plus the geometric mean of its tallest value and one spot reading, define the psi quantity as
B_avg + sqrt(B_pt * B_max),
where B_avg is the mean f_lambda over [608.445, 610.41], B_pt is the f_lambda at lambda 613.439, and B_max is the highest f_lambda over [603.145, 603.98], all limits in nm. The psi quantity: 60.4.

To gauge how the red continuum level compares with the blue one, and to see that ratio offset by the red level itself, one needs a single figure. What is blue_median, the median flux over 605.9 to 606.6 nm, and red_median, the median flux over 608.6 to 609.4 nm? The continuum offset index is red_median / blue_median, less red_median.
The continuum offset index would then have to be -29.4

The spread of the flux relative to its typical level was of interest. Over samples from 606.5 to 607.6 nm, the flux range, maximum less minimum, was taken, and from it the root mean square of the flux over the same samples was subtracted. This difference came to -25.6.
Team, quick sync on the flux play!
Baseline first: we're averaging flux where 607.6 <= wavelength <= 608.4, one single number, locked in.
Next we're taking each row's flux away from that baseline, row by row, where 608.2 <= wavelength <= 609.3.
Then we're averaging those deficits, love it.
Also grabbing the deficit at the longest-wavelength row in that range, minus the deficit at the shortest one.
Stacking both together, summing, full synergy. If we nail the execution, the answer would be 0.3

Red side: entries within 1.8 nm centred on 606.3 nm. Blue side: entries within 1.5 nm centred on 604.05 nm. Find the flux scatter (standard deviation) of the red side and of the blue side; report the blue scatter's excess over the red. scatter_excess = -0.7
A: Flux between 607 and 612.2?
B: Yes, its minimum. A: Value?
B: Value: 18.97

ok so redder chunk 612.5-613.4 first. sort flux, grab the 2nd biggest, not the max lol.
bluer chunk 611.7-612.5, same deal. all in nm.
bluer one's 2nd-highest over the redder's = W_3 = 0.93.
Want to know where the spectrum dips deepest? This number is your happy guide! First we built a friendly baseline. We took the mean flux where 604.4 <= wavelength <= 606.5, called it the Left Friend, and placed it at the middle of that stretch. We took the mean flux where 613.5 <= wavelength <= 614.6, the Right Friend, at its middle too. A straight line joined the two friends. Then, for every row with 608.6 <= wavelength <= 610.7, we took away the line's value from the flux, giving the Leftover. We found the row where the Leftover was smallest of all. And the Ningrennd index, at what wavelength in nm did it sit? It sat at 610.339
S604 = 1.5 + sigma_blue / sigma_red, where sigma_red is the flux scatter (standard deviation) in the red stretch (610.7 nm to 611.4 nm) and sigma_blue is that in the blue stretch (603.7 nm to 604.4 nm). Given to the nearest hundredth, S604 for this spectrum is 2.07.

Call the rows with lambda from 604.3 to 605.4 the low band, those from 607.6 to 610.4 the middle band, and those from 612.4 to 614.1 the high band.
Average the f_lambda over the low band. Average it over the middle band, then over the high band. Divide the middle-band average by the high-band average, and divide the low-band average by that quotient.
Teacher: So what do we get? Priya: 31.1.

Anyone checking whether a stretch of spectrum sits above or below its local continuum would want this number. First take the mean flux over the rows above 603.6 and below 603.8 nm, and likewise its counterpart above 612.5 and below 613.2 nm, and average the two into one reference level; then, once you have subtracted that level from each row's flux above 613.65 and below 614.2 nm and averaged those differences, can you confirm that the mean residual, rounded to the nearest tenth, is -3.2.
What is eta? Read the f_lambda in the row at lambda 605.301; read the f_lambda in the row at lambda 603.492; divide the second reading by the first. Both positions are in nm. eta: 1.04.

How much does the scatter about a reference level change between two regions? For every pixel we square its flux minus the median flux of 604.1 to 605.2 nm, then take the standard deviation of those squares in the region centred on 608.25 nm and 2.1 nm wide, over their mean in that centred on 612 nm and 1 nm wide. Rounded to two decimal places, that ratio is 0.05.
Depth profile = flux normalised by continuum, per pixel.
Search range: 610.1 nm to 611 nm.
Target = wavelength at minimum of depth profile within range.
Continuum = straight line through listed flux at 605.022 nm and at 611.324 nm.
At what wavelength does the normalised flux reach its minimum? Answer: 610.339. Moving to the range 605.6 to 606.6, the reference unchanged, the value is 606.556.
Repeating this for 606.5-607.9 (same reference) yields 606.556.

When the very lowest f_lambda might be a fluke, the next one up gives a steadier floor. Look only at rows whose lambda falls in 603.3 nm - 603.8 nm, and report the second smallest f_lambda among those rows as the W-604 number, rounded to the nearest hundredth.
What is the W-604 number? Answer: 31.57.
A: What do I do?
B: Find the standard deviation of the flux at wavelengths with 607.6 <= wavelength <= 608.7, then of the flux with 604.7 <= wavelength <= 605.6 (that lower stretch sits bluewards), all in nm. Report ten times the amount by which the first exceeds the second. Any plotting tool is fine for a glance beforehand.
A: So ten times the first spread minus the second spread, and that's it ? 1.1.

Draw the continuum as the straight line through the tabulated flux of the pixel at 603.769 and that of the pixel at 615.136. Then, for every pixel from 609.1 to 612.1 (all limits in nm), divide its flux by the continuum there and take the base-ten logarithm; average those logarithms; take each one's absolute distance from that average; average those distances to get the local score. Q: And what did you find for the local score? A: 0.027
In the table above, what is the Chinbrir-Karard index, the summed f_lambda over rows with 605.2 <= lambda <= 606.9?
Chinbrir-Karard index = 365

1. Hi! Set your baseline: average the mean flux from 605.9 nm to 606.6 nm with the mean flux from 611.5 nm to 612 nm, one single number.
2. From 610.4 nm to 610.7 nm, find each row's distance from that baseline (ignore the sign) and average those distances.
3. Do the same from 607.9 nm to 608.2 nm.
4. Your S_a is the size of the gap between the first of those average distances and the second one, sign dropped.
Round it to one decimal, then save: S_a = 0.1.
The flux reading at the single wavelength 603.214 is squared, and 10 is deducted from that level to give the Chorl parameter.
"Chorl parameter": 946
